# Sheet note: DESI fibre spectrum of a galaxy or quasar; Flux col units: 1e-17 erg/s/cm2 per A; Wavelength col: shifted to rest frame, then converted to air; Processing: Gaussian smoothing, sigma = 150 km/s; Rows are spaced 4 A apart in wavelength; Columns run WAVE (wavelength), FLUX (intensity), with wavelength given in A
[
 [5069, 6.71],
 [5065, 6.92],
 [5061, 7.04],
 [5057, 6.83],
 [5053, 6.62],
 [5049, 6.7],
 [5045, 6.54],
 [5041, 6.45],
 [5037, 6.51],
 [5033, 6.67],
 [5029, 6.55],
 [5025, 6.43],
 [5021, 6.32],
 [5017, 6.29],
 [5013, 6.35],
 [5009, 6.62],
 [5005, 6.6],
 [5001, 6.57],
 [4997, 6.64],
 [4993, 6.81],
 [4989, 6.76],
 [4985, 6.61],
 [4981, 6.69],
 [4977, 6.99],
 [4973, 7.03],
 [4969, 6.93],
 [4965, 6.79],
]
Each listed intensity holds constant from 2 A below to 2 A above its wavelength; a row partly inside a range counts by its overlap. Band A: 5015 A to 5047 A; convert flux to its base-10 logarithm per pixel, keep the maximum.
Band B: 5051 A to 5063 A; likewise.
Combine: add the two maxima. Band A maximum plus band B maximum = 1.67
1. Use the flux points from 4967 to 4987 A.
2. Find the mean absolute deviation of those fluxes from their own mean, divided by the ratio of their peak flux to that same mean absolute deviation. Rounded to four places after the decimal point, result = 0.0036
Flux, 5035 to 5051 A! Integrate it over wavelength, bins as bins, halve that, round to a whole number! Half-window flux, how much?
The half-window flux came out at 52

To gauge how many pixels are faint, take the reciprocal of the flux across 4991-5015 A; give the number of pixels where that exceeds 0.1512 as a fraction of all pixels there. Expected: 0.5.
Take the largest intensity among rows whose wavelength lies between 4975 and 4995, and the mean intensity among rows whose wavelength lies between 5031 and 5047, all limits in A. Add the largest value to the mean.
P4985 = 13.5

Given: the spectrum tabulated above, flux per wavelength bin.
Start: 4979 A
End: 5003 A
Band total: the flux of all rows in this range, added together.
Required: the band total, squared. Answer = 1606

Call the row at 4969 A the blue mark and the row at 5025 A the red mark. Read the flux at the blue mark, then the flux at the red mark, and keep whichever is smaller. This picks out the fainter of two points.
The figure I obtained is 6.43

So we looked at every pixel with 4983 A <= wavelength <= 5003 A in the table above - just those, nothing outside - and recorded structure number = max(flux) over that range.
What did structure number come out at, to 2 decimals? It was 6.81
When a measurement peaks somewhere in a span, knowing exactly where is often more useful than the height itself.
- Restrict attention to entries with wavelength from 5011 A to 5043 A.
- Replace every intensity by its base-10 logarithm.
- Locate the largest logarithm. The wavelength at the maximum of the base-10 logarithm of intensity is 5033 A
